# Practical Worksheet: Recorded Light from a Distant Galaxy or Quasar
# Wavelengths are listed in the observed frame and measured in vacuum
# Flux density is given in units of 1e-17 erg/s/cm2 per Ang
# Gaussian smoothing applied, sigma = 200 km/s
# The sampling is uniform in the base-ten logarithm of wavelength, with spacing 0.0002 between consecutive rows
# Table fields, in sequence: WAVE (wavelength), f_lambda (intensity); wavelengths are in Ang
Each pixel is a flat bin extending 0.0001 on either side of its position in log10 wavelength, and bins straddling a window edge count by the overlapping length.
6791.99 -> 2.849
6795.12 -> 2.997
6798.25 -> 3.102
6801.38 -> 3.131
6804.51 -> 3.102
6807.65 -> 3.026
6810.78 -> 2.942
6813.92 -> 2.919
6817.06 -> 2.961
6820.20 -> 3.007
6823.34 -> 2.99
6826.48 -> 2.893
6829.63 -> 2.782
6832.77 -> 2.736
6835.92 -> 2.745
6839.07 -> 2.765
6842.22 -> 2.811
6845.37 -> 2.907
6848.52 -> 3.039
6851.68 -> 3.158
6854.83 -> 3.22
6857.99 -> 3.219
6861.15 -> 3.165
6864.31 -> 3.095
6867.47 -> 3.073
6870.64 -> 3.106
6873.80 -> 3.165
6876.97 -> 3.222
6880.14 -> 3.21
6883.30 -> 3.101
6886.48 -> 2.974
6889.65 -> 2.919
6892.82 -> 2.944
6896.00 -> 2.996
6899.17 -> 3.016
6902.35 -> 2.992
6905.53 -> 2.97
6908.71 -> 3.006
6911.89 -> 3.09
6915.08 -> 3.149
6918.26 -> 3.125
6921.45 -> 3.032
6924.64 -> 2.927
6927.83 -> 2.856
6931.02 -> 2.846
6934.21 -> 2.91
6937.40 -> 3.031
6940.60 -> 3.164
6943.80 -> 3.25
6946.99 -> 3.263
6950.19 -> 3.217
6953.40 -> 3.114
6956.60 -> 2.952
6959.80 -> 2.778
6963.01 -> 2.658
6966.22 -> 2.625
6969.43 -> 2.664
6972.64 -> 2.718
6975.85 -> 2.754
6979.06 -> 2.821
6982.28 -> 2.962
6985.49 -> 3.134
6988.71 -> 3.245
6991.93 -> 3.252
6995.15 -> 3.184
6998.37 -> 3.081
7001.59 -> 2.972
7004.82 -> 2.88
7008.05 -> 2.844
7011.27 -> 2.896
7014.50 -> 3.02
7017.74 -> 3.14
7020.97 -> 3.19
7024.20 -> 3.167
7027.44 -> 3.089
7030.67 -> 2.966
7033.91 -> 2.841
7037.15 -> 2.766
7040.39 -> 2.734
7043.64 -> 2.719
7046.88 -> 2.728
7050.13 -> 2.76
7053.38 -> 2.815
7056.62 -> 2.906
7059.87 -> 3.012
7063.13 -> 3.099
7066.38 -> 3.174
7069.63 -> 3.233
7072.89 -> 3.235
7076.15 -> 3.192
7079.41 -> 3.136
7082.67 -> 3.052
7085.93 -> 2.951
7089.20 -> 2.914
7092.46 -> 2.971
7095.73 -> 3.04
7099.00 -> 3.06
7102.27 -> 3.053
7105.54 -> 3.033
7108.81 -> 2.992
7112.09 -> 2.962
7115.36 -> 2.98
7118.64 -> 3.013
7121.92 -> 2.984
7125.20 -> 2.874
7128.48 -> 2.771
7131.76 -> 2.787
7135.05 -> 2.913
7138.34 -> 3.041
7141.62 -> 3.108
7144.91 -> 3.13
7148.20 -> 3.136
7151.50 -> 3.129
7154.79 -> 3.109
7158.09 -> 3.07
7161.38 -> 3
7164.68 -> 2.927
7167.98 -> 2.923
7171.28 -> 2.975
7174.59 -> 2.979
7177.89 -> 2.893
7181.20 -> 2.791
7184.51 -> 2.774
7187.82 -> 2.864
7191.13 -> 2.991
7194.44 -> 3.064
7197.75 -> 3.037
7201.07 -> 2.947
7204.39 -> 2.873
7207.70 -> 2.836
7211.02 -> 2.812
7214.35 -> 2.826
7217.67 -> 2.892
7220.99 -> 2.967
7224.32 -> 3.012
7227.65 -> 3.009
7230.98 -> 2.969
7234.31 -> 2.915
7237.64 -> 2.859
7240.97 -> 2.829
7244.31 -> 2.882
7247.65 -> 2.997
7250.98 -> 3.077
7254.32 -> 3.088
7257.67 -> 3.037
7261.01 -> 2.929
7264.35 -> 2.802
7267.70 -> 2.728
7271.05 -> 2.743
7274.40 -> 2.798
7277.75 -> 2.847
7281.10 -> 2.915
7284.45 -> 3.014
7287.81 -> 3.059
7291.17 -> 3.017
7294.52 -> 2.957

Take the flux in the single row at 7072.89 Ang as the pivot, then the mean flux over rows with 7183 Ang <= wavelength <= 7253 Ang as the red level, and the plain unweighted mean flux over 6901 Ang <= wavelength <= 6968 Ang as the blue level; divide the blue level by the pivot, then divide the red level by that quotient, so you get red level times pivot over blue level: 3.16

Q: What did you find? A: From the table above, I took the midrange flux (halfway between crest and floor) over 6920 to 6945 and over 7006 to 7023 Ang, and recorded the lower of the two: 3.017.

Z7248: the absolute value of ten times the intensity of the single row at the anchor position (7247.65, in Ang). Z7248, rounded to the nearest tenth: 30.0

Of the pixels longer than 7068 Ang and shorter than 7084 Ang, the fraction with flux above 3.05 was 1.0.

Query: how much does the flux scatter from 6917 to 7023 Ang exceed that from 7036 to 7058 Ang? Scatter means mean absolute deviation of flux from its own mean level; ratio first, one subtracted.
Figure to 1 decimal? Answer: 2.3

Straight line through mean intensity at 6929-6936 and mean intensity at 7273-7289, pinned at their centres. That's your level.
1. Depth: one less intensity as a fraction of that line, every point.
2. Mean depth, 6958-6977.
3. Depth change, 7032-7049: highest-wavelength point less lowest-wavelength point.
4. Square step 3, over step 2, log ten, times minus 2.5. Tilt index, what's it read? 4.0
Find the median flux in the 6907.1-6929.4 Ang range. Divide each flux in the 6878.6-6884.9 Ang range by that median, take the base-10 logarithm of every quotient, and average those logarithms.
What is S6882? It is 0.017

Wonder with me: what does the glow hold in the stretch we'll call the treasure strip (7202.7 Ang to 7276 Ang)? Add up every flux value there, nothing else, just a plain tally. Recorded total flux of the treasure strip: 63.9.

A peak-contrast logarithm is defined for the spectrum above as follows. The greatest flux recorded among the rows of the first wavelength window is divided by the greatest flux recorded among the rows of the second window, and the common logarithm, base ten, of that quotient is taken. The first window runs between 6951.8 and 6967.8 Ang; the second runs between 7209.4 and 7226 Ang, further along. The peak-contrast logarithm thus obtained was 0.014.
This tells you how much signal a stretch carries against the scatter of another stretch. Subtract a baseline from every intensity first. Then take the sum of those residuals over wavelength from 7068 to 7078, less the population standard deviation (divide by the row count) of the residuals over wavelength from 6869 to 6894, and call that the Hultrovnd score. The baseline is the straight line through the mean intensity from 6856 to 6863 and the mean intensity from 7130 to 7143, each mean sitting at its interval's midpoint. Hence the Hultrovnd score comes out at 0.5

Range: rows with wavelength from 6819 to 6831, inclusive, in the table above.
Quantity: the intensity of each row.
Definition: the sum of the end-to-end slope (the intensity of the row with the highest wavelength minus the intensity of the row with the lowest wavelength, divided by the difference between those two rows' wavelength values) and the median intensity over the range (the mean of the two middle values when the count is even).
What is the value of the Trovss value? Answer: 2.92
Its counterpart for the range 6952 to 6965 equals 2.82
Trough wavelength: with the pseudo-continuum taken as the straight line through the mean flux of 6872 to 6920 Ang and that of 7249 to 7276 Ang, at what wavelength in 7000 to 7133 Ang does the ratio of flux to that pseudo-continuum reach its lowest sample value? 7043.64 Ang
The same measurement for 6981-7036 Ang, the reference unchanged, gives 7008.05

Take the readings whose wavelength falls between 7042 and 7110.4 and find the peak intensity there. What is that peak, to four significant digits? 3.235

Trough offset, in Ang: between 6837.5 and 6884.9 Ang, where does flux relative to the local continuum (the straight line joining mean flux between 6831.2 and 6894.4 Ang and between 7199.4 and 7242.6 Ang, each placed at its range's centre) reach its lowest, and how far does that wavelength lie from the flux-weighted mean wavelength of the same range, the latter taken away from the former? -22.5 Ang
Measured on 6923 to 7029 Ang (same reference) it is -10.0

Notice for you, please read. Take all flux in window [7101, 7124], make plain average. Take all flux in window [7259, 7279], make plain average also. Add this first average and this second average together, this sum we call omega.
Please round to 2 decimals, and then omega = 5.81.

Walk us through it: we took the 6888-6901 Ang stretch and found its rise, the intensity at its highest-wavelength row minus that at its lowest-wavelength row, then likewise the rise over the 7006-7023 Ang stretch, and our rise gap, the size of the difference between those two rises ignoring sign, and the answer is 0.25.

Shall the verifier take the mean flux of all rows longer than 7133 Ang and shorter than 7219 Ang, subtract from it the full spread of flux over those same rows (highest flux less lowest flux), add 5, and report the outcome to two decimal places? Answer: 7.60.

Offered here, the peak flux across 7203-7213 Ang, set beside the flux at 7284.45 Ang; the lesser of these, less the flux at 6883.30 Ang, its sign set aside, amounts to 0.23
